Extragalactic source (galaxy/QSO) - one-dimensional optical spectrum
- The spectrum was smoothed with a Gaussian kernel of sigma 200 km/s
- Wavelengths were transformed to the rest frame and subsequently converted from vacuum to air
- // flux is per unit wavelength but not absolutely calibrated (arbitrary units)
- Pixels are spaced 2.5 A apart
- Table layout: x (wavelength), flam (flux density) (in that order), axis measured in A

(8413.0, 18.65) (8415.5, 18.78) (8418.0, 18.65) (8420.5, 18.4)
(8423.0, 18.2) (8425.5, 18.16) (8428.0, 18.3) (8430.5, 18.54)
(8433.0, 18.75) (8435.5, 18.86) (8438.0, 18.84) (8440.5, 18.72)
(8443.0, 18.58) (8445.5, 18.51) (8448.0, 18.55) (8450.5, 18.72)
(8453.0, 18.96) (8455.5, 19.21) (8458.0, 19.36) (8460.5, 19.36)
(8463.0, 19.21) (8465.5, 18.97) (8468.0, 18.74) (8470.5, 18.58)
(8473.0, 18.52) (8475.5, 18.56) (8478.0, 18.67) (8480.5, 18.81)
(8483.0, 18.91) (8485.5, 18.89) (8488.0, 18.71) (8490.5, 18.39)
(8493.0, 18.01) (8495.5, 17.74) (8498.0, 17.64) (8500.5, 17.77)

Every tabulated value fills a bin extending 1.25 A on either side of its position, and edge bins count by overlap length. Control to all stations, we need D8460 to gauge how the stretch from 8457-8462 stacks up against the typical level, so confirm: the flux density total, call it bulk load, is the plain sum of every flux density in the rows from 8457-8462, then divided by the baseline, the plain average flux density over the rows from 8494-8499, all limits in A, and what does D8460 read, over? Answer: 2.19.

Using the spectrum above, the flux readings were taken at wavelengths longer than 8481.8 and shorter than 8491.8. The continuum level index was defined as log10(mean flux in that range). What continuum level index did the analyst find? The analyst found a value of 1.27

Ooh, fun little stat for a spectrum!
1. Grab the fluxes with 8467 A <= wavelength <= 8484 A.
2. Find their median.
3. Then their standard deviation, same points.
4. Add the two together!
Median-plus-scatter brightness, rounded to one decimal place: 18.8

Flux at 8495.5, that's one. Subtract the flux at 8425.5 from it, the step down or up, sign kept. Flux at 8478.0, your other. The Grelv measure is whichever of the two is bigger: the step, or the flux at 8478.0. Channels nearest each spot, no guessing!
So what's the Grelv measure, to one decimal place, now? 18.7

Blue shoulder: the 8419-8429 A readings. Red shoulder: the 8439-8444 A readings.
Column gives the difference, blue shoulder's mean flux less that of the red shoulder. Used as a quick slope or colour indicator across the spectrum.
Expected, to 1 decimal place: -0.4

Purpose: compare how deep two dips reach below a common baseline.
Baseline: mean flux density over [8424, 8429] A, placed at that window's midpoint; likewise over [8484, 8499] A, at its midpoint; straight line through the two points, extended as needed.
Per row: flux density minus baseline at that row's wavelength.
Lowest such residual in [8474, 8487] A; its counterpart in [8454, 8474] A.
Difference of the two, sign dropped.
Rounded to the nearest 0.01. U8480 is 0.04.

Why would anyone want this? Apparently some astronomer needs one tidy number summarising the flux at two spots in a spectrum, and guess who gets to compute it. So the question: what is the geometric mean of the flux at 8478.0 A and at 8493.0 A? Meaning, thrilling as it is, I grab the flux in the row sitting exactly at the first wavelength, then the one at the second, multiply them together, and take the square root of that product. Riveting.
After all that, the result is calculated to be 18.3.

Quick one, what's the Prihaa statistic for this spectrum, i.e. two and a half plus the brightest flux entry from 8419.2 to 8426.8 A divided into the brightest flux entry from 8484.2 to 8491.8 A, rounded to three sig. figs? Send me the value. 3.53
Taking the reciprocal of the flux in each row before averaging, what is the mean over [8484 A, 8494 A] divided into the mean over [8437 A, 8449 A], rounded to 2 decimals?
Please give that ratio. 0.99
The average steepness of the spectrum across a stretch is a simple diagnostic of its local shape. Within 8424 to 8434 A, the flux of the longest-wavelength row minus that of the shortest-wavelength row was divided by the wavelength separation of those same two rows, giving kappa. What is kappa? 0.079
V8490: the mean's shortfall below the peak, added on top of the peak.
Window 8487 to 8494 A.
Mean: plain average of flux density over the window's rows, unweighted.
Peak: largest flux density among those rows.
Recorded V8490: 19.05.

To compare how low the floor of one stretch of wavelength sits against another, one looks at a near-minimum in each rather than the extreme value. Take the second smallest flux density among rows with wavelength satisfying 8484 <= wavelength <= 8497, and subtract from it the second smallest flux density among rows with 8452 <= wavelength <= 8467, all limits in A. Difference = -1.0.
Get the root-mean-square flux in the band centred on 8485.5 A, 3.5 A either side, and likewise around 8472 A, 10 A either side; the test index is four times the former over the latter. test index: 4.02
